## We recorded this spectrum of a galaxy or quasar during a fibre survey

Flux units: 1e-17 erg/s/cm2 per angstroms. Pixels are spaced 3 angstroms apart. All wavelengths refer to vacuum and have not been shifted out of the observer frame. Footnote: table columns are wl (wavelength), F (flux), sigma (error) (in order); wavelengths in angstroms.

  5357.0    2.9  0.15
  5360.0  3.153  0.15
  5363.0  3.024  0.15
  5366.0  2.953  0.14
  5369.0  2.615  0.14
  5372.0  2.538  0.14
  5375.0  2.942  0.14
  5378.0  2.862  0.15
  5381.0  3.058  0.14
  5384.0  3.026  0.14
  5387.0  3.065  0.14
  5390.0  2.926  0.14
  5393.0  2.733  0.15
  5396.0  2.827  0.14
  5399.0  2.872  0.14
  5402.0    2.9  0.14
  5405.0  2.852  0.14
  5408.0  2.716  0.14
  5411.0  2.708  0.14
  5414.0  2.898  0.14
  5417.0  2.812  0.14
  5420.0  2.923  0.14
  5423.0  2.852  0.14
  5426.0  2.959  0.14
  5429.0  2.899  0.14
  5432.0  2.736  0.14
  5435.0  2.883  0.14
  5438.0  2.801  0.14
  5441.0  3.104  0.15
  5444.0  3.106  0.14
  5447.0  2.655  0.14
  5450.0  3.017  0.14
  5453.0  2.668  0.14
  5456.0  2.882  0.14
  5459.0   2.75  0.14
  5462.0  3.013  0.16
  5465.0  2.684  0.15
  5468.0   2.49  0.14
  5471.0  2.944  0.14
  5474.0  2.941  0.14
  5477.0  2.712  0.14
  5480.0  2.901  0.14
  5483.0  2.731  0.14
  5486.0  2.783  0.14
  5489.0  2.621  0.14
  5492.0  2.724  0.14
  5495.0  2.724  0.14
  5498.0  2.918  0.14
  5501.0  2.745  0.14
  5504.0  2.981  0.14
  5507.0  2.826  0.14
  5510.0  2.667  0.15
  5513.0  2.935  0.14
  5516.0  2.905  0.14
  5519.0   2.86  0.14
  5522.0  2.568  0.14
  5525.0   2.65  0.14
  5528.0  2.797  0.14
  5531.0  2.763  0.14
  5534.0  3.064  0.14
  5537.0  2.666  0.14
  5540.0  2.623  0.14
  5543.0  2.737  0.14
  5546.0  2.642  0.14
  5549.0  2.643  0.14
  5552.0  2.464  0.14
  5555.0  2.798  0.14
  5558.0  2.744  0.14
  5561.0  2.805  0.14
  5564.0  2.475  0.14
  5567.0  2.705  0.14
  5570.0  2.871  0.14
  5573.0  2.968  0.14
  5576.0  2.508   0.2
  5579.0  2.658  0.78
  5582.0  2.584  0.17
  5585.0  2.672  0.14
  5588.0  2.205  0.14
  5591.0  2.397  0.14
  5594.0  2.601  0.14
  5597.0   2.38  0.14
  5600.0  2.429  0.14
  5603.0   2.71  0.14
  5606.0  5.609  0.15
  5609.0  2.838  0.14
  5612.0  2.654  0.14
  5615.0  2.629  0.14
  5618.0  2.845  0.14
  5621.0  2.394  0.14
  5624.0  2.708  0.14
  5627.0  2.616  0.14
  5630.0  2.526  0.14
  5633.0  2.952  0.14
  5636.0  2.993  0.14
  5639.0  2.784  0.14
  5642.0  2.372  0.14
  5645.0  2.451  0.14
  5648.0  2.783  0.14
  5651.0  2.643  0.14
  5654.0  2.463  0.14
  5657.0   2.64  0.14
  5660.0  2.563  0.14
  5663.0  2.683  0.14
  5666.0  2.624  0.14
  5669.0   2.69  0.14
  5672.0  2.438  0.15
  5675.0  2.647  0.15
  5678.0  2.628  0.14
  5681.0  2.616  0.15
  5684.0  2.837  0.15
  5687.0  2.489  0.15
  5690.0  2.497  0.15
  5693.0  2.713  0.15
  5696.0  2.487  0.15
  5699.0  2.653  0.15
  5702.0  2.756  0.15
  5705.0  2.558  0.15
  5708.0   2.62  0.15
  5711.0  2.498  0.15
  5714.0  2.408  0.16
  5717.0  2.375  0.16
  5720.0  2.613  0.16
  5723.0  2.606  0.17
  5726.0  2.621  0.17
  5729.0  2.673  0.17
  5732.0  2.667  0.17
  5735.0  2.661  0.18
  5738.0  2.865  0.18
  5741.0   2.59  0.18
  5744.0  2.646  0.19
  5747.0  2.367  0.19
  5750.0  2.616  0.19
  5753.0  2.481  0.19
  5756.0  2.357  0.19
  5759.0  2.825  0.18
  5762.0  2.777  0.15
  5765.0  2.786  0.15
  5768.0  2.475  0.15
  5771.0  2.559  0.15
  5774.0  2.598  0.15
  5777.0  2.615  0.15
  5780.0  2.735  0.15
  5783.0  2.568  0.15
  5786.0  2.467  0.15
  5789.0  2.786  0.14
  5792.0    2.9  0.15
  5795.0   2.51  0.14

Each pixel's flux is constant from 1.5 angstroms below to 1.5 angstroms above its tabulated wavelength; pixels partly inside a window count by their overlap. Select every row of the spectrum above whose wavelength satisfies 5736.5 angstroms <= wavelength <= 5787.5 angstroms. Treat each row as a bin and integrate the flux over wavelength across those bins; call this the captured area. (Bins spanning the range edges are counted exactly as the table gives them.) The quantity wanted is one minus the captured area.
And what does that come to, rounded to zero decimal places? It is -132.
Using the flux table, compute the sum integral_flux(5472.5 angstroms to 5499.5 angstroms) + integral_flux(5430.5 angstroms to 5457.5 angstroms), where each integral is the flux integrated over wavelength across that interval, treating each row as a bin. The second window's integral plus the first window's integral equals 153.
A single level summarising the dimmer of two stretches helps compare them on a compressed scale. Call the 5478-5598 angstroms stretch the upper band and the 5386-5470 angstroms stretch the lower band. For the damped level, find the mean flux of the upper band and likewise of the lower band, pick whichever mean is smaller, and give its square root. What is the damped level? 1.65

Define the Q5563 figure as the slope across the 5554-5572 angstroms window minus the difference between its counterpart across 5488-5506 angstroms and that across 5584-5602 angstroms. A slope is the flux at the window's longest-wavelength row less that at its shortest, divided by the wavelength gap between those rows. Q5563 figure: -0.035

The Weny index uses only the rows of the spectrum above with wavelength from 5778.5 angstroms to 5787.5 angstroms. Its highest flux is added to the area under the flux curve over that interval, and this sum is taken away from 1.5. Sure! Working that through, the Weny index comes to -24.5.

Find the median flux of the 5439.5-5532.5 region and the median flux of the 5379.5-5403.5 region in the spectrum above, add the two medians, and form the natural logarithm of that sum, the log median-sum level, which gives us 1.74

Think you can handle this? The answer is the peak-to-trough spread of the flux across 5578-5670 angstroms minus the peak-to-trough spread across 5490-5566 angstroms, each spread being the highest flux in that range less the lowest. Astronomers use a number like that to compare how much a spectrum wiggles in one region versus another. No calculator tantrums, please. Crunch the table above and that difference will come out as 2.8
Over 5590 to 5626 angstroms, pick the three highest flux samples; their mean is 3.76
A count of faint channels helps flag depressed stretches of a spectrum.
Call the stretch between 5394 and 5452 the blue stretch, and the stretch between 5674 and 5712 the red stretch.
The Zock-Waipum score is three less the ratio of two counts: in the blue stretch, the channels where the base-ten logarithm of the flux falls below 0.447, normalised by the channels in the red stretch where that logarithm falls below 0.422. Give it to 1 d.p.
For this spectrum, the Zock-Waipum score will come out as 2.5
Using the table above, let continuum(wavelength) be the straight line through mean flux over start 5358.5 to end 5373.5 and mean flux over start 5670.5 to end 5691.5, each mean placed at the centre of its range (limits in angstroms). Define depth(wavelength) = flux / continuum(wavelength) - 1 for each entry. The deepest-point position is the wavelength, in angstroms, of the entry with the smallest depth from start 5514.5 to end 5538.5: 5522.0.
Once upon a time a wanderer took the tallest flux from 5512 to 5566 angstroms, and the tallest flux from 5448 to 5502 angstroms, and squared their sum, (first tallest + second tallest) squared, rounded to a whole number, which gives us 37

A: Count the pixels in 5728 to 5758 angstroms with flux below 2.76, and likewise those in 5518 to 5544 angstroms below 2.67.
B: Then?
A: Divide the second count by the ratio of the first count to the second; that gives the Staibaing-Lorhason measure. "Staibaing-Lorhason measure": 1.8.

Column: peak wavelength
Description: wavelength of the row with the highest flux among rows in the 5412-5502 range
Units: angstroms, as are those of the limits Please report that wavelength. 5444.0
